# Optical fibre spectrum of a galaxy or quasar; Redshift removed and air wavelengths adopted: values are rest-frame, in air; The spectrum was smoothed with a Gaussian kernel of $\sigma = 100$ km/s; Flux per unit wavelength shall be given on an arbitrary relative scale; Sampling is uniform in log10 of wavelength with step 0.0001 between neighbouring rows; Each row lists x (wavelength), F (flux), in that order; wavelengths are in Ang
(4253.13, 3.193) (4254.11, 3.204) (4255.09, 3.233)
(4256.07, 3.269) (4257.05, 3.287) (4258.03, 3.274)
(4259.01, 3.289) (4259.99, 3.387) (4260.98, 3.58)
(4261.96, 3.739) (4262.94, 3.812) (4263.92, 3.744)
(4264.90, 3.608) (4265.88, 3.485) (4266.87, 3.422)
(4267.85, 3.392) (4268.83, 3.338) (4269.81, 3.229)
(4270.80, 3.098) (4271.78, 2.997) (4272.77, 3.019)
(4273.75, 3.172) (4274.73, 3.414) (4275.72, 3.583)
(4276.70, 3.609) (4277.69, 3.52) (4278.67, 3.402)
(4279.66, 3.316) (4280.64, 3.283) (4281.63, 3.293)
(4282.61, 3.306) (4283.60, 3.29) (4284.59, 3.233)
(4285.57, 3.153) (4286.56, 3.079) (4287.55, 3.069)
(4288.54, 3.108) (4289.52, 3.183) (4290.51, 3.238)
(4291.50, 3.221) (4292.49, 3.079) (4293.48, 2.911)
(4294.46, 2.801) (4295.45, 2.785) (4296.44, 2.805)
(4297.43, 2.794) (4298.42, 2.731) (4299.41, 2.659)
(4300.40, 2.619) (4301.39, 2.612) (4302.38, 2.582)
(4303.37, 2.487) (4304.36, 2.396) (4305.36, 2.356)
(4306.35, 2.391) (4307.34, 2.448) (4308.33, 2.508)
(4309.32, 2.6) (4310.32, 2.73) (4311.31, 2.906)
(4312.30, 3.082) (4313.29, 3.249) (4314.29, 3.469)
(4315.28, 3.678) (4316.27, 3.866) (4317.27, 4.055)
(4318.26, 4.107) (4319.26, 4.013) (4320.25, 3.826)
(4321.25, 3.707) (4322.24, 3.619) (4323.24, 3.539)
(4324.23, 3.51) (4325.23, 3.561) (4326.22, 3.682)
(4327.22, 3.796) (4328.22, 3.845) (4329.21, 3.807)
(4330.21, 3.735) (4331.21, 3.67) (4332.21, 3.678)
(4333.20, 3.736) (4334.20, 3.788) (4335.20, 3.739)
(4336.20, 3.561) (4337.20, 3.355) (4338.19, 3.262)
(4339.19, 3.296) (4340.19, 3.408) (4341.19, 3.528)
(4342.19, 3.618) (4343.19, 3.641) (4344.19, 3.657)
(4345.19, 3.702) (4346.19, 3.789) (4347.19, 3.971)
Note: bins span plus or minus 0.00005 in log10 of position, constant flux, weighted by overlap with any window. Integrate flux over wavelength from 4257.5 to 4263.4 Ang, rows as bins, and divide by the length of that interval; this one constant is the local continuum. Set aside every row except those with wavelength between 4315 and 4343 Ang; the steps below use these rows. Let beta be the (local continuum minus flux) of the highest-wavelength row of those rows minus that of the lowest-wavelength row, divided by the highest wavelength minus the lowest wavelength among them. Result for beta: 0.00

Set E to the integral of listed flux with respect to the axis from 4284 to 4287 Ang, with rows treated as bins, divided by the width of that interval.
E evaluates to 3.2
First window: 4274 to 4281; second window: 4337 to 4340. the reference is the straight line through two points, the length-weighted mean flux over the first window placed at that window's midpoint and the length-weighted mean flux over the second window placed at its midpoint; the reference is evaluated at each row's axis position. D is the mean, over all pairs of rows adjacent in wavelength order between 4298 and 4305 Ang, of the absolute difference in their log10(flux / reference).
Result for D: 0.0092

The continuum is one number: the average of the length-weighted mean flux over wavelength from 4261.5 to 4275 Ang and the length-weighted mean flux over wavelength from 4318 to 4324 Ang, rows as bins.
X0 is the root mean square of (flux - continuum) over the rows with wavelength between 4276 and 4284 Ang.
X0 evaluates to 0.24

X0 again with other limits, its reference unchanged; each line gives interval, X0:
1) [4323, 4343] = 0.17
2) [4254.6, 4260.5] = 0.30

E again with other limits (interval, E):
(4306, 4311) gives 2.6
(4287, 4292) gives 3.2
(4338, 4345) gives 3.5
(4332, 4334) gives 3.7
